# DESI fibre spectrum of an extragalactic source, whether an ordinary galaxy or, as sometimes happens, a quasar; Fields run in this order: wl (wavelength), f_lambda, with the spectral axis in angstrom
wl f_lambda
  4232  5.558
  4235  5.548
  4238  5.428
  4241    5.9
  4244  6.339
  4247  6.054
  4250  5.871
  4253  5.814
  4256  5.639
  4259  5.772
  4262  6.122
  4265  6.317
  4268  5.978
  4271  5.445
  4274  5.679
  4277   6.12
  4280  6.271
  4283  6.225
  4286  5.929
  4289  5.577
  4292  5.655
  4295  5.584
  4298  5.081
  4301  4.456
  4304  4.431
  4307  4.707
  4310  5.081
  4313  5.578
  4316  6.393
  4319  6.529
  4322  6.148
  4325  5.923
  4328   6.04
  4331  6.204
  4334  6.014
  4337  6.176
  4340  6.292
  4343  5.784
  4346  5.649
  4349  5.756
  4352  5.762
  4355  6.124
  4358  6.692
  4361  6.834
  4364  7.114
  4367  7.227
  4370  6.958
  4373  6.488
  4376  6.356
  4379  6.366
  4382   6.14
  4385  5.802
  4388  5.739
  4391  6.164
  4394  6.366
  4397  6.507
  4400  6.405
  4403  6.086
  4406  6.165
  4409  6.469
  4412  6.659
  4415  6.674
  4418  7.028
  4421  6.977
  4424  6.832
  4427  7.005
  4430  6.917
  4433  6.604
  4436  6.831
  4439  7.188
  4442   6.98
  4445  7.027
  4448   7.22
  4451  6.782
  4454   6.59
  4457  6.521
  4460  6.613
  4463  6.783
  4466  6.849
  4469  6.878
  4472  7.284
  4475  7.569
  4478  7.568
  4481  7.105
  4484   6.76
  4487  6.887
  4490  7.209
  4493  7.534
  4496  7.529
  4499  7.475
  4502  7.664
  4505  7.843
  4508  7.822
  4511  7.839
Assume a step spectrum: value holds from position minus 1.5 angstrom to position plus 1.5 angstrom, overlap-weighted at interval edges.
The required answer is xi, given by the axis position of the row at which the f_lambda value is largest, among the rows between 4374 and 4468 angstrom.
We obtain 4448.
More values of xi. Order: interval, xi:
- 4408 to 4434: 4418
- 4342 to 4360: 4358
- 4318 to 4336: 4319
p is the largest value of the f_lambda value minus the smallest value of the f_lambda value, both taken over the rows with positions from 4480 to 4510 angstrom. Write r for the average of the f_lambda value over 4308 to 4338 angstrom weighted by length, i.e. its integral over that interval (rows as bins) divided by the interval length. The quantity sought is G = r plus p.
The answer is 7.1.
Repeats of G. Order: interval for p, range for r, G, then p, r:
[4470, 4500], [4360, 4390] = 7.3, 0.81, 6.5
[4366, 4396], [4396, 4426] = 8.1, 1.49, 6.6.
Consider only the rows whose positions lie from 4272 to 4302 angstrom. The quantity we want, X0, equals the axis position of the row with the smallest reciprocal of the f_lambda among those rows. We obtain 4280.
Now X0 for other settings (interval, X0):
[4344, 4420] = 4367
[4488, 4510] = 4505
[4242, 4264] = 4244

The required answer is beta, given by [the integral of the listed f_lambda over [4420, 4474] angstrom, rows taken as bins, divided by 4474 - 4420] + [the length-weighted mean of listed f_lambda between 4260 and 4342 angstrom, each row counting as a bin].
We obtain 12.7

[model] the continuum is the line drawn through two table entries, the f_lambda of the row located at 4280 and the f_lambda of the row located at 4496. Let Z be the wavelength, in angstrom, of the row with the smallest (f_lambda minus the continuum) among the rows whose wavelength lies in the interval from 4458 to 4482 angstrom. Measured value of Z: 4460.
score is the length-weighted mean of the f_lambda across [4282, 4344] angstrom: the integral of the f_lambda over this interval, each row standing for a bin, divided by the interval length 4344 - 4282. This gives 5.7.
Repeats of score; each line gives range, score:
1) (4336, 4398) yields 6.3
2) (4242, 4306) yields 5.7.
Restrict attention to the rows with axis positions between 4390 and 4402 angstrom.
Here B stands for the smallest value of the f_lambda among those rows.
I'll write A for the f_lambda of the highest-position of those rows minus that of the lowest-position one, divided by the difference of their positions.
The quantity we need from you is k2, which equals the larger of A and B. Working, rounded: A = 0.03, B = 6.164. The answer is 6.2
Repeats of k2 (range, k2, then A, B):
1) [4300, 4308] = 4.4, 0.04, 4.431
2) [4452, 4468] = 6.5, 0.02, 6.521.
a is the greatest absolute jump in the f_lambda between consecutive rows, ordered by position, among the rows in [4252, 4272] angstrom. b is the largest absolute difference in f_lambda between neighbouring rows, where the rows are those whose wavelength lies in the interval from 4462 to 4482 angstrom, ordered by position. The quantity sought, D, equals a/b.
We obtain 1.15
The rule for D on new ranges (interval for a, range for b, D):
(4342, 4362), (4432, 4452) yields 1.30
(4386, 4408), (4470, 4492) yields 0.92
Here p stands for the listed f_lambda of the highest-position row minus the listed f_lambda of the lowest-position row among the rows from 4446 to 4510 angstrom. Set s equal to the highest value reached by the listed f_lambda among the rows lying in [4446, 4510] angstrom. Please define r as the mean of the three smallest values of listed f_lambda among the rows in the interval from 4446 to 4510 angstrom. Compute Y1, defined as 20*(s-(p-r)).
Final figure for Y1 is 276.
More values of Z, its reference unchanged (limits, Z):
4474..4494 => 4484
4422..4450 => 4433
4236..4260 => 4238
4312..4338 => 4313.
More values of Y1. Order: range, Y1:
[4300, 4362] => 180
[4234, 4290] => 236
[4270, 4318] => 200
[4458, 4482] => 277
